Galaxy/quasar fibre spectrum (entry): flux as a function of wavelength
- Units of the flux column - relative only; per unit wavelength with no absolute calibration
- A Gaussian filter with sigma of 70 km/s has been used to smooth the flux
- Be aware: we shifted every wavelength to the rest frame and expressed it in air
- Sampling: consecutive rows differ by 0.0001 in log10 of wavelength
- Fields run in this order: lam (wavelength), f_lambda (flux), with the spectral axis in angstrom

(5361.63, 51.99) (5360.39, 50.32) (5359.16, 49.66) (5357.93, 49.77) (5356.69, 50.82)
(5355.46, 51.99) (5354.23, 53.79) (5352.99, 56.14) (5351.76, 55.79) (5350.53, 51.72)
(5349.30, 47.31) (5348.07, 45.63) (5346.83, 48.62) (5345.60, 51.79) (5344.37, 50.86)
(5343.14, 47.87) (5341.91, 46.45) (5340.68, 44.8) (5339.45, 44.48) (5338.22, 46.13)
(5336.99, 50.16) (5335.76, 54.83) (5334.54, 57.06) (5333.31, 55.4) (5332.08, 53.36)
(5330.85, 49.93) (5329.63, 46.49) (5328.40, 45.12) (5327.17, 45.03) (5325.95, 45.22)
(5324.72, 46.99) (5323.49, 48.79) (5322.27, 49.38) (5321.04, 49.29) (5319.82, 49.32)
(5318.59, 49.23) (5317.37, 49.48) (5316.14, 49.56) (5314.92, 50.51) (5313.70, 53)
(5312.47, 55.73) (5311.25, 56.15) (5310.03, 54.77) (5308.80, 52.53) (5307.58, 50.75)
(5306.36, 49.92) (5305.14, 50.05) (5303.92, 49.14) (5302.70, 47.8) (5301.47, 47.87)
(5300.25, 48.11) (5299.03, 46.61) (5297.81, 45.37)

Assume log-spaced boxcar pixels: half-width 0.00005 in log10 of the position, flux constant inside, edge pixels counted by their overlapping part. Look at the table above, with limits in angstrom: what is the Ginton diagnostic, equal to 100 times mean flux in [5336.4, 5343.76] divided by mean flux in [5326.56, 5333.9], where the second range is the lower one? 95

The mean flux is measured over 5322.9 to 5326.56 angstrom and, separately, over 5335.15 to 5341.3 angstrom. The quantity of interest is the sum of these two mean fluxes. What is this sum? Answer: 95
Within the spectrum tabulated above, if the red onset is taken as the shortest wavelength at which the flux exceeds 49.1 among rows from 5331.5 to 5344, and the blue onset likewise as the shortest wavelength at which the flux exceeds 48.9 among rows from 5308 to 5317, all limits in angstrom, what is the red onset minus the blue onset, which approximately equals 23.3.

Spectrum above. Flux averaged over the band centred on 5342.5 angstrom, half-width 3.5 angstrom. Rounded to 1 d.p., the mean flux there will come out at 47.7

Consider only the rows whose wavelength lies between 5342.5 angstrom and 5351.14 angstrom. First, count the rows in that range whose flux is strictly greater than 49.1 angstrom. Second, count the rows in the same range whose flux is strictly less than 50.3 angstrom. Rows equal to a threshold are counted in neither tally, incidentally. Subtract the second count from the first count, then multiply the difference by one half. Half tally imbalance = -0.50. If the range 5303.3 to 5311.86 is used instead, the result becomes 2.00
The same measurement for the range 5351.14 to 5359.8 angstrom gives 2.50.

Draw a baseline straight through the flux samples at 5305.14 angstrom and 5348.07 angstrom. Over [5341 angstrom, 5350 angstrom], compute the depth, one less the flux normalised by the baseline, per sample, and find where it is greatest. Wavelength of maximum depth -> 5348.07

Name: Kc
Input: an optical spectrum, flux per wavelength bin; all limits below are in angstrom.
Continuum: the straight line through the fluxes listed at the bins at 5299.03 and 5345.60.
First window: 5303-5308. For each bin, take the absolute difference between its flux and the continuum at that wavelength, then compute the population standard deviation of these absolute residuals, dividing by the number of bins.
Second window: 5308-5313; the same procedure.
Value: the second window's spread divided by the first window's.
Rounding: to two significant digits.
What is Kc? 2.9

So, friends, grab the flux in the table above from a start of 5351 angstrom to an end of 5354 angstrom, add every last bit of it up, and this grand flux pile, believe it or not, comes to 112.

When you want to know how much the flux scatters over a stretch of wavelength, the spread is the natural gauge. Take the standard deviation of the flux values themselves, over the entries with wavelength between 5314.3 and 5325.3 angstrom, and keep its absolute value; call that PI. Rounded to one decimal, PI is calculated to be 0.9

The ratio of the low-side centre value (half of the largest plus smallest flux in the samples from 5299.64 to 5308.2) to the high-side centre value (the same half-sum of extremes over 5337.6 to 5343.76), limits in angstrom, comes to 1.07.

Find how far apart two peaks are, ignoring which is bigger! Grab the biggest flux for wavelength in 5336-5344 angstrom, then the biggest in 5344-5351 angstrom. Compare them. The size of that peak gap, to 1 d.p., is 1.6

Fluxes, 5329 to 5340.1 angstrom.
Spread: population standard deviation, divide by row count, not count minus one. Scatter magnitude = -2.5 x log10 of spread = -1.6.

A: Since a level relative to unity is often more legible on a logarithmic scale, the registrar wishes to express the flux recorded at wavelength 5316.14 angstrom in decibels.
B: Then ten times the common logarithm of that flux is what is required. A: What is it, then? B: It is 17.0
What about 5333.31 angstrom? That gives 17.4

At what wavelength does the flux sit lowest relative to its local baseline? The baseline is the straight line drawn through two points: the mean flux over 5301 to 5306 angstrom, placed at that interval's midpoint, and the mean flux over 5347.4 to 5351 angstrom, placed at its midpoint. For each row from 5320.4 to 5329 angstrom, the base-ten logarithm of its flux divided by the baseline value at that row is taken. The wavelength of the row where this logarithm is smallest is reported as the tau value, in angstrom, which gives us 5327.17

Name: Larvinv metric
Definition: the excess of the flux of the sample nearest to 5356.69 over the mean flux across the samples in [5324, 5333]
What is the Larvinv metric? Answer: 3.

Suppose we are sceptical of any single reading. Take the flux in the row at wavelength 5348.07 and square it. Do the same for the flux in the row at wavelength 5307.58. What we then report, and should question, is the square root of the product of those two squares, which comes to 2316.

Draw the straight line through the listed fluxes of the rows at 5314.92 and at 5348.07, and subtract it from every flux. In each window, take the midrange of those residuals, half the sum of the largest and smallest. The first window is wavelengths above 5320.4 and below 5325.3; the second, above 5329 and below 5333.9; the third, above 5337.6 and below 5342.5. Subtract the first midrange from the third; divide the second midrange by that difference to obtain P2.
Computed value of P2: -15.1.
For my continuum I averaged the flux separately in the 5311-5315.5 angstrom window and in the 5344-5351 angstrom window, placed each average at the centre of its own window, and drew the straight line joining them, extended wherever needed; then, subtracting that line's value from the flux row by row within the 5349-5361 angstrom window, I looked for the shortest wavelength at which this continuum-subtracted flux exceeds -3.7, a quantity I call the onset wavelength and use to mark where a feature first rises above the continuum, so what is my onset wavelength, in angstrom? 5349.30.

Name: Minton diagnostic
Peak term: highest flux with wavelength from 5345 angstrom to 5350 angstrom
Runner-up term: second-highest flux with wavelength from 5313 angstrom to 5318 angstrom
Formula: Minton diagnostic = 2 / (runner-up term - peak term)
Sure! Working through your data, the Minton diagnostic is -1.6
